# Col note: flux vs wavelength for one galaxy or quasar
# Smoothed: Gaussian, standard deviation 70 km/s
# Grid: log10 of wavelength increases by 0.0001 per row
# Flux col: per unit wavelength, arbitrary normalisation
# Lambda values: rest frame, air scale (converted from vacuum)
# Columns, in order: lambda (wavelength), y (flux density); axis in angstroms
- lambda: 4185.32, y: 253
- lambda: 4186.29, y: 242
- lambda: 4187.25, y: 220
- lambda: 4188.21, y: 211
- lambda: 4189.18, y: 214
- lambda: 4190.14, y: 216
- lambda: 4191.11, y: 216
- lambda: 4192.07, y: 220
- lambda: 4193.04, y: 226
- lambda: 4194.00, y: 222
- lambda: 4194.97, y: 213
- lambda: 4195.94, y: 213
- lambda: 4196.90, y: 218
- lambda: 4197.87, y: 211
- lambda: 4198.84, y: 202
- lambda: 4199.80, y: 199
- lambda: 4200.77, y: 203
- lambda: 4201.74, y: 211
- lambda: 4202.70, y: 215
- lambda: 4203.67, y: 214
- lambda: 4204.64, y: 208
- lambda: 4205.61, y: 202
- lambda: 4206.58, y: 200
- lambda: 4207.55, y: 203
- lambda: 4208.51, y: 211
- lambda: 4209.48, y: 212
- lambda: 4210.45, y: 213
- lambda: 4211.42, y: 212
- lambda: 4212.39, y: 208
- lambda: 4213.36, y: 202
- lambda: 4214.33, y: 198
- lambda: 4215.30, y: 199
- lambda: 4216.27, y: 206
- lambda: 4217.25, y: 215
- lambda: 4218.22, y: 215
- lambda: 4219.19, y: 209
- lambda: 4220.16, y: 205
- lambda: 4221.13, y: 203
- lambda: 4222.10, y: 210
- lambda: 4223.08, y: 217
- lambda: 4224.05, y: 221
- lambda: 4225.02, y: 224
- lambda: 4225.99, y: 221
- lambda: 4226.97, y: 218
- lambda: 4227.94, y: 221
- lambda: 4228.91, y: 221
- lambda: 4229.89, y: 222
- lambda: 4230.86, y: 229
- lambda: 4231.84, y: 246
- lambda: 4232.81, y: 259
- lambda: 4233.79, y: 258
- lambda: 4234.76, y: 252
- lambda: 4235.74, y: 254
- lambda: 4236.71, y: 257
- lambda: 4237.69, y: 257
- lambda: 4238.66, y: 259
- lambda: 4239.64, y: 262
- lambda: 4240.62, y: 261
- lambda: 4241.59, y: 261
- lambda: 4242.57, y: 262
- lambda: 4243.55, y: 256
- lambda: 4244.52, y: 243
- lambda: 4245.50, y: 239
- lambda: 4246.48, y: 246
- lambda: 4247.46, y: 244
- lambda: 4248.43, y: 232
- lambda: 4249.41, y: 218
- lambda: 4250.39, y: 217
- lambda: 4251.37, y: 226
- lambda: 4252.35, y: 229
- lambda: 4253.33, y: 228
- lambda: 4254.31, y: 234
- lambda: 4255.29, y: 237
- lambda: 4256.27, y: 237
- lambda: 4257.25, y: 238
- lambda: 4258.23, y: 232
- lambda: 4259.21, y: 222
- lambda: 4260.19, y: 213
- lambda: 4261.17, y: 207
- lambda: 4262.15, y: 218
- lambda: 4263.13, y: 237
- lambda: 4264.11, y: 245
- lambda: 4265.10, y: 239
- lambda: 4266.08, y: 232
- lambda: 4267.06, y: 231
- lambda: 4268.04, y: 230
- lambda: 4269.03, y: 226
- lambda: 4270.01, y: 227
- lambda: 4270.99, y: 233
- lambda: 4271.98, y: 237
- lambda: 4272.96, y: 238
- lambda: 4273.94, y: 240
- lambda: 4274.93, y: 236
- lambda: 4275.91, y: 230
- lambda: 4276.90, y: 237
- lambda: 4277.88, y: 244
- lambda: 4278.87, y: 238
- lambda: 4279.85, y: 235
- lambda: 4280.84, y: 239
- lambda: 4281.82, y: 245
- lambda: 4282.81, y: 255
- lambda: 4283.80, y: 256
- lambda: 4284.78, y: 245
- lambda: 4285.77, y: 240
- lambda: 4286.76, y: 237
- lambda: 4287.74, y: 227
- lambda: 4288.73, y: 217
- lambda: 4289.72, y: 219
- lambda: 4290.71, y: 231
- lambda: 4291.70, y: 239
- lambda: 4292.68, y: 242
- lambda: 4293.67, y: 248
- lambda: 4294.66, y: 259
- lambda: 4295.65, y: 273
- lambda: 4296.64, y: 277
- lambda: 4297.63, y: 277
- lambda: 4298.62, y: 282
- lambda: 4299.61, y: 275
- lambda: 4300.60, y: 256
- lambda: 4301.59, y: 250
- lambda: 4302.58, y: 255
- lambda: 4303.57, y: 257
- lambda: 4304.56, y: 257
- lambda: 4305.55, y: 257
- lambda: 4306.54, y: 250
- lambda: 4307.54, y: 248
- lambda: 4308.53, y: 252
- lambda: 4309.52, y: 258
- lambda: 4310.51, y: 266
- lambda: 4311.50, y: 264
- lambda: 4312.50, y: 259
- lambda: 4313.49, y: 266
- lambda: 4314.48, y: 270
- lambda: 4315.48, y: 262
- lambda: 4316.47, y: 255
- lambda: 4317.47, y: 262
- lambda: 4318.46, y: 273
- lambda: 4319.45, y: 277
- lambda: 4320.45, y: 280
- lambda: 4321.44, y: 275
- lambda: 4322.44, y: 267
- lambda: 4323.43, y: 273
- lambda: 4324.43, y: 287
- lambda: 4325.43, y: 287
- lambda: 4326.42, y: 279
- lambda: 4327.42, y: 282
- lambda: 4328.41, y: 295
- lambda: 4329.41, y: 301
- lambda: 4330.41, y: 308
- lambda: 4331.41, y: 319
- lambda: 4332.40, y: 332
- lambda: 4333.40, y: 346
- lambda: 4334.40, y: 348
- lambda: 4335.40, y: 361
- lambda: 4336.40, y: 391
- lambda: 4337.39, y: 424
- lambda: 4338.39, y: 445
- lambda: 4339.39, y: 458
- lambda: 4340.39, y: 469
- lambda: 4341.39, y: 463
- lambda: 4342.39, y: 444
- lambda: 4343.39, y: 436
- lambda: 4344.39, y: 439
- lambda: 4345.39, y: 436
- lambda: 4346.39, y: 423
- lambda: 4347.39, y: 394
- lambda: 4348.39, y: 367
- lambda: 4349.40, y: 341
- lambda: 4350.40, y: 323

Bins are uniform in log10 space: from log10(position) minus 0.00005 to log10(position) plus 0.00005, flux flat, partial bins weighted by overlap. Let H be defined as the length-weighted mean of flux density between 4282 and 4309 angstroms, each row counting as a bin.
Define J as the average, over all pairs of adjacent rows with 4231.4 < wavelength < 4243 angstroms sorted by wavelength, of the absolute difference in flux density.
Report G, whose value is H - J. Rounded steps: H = 251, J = 3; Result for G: 248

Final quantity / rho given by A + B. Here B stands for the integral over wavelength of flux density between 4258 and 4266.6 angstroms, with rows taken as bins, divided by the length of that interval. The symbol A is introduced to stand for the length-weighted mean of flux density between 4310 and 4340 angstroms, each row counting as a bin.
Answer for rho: 535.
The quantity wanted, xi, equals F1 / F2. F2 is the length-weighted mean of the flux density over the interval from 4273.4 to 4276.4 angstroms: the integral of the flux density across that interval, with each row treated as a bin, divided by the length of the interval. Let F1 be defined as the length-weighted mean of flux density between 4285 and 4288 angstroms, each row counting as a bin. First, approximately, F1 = 236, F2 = 236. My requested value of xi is 1.00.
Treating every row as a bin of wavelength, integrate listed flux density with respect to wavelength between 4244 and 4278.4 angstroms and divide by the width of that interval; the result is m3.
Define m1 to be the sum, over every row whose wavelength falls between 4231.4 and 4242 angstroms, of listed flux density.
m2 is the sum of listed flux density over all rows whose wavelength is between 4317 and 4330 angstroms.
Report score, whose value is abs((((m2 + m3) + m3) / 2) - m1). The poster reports 775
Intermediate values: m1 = 2826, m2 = 3638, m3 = 232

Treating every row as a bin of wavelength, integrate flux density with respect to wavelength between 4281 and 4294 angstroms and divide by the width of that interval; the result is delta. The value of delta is 238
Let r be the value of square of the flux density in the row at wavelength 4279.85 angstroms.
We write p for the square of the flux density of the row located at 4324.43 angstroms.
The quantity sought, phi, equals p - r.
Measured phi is 27144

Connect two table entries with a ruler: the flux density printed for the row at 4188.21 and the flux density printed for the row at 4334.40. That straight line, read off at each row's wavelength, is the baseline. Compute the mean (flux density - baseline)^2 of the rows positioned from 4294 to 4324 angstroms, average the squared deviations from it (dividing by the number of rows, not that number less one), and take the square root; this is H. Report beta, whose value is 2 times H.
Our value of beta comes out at 2539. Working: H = 1270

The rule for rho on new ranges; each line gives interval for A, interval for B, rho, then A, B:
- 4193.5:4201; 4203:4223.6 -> 418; 210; 208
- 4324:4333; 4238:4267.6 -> 537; 300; 237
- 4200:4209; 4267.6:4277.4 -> 441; 207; 233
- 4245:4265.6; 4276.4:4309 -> 479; 230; 249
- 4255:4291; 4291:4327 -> 498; 234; 264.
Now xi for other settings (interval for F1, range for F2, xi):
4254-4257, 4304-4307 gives 0.93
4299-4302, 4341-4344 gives 0.59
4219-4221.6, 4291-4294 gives 0.85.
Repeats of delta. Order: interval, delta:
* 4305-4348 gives 325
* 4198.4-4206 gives 207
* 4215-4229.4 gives 214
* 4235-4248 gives 254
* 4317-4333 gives 288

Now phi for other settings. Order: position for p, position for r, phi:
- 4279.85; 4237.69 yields -10824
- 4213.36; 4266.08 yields -13020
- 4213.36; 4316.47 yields -24221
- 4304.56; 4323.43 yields -8480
